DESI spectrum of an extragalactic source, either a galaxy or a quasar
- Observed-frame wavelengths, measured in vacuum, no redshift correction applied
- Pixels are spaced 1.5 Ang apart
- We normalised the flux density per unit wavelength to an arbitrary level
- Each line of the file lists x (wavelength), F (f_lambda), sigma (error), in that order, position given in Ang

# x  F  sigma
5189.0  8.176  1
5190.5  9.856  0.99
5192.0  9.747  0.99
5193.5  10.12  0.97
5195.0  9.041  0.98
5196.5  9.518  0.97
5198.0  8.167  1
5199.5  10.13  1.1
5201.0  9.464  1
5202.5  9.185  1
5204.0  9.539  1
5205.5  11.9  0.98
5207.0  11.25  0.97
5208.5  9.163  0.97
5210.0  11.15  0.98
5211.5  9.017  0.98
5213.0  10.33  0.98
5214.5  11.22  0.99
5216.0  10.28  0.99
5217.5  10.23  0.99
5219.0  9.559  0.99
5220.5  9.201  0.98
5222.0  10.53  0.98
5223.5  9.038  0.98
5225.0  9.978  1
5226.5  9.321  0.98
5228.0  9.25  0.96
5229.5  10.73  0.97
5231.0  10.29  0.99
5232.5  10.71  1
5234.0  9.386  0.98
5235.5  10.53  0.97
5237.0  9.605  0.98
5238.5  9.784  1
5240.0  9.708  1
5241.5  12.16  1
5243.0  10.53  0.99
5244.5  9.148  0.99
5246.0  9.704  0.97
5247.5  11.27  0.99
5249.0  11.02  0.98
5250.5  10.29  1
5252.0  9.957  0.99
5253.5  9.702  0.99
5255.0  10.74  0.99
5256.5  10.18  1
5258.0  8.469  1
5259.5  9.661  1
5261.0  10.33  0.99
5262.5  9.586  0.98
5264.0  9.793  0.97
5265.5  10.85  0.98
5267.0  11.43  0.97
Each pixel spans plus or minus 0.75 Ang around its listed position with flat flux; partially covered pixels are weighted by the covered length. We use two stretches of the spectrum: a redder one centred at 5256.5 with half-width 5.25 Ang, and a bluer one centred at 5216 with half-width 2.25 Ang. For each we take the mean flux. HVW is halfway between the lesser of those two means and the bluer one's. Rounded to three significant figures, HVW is 10.2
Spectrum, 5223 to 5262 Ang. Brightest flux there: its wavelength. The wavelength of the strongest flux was 5241.5 Ang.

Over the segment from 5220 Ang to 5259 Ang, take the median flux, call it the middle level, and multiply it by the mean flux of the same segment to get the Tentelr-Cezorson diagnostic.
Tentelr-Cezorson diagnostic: 100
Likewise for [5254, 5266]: 99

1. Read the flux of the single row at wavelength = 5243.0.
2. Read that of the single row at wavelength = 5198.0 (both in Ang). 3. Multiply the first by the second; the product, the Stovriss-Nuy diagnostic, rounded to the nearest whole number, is 86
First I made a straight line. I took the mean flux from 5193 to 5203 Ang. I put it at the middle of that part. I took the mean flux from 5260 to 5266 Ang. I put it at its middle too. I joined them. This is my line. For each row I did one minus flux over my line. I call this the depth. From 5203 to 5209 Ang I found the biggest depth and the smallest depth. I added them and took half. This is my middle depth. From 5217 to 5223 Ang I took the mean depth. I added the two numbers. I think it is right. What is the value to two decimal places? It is -0.14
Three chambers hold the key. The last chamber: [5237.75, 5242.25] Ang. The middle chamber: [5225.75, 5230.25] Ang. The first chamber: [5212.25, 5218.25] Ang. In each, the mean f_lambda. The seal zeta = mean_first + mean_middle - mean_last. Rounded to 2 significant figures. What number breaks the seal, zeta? 9.7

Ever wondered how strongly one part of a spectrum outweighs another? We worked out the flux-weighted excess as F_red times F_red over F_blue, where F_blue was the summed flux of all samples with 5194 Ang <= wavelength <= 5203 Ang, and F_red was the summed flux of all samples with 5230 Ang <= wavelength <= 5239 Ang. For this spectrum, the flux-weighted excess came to 66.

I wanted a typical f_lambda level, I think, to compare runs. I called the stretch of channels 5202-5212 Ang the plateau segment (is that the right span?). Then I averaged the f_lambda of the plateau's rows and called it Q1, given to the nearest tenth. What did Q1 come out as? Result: 10.2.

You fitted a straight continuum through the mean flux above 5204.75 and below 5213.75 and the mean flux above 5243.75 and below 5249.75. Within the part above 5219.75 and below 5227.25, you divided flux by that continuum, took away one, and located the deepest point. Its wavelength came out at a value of 5223.5 Ang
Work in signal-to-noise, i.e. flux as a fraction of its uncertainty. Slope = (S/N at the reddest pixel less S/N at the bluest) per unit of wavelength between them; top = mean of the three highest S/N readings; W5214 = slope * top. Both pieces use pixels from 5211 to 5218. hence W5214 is 2.0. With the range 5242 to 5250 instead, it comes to 1.1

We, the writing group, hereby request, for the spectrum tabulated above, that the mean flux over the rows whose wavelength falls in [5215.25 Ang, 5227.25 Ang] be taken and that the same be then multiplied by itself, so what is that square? 95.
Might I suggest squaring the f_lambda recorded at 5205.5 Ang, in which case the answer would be 142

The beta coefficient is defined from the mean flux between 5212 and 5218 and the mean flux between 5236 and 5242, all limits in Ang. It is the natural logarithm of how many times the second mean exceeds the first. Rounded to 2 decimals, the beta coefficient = -0.02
